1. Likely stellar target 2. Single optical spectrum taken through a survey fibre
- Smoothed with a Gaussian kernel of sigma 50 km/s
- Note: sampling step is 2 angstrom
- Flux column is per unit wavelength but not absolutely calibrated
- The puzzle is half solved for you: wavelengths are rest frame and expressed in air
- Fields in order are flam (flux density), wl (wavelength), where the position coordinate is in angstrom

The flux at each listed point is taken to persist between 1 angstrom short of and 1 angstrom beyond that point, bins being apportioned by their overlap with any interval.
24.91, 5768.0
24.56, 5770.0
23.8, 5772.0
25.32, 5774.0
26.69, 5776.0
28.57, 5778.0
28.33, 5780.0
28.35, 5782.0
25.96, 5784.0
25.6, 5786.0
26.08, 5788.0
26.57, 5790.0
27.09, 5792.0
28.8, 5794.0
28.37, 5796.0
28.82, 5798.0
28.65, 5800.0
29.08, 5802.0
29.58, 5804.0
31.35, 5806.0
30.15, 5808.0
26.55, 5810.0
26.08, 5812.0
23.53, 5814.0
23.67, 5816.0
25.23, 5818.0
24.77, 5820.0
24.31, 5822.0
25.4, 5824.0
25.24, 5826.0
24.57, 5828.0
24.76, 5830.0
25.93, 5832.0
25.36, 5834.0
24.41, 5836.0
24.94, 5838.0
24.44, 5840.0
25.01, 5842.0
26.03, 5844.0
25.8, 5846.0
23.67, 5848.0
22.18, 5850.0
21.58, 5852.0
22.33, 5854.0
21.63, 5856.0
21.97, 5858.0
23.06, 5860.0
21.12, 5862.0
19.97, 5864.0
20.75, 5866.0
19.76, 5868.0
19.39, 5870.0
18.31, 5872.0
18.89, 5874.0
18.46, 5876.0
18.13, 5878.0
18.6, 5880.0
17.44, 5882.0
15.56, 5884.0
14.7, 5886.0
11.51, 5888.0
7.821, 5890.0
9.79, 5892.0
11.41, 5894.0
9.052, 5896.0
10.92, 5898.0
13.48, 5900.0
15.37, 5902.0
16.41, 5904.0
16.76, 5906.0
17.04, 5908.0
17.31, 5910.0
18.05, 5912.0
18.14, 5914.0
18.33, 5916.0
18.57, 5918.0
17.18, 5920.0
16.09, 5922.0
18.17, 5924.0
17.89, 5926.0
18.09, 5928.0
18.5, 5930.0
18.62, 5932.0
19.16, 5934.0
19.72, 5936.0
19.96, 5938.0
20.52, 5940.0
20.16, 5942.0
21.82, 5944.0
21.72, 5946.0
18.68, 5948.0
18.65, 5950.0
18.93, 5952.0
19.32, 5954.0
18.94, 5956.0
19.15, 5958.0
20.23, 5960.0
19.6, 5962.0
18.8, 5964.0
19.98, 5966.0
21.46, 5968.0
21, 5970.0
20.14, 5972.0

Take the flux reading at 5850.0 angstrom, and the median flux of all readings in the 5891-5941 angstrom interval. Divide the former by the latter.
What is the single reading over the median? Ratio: 1.2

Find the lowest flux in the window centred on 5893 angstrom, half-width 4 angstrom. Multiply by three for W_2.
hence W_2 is 23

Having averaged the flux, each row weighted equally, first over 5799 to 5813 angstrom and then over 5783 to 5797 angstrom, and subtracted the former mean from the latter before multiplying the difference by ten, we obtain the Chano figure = -19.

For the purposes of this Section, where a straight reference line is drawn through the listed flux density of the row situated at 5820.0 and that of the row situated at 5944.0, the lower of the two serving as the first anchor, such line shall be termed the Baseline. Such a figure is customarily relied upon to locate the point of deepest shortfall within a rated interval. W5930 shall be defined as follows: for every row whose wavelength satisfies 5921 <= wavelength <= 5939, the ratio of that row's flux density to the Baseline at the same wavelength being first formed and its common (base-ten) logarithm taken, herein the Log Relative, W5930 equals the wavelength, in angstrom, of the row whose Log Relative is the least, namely 5922.0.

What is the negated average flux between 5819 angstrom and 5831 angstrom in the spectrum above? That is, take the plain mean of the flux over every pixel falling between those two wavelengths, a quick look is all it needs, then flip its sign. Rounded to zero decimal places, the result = -25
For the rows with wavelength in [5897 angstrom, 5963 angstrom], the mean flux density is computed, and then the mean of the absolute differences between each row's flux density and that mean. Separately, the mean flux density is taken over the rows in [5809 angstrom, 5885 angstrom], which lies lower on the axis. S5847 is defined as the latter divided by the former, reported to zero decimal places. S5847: 15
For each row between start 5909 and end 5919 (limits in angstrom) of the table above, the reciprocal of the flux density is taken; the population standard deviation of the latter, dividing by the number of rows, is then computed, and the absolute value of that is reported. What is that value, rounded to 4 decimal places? 0.0013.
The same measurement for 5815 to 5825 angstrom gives 0.0010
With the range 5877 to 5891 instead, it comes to 0.0246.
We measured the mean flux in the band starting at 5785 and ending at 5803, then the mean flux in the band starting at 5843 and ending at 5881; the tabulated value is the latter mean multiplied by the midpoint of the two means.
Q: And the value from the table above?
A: 516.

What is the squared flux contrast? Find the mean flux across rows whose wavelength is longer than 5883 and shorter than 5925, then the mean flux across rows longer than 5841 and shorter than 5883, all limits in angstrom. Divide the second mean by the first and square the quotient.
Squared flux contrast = 2.0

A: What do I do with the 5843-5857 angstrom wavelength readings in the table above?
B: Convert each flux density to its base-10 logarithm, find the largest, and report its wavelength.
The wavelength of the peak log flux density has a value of 5844.0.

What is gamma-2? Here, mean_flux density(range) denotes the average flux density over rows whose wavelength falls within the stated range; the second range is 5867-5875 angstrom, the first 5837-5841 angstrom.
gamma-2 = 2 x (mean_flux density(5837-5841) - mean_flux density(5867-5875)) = 11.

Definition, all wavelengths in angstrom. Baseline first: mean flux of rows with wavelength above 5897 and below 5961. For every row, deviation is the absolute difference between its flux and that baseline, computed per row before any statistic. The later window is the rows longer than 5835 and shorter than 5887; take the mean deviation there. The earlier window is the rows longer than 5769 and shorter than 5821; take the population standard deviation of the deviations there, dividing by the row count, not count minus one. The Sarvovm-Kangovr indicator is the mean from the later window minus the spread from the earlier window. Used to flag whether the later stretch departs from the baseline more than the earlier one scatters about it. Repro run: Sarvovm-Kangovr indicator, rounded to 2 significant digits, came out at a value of 1.3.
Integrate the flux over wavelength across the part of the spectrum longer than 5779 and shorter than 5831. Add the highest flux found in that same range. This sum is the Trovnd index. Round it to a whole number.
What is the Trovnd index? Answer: 1425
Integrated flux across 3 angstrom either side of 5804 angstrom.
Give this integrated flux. 180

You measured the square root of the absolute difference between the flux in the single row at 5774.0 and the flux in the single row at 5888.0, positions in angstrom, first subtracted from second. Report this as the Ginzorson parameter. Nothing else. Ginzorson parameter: 3.7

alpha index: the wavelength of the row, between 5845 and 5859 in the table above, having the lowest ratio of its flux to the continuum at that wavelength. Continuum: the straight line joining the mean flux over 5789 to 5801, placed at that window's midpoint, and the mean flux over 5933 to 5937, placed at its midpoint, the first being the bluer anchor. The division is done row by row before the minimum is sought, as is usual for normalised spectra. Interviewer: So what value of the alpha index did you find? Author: 5852.0 angstrom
